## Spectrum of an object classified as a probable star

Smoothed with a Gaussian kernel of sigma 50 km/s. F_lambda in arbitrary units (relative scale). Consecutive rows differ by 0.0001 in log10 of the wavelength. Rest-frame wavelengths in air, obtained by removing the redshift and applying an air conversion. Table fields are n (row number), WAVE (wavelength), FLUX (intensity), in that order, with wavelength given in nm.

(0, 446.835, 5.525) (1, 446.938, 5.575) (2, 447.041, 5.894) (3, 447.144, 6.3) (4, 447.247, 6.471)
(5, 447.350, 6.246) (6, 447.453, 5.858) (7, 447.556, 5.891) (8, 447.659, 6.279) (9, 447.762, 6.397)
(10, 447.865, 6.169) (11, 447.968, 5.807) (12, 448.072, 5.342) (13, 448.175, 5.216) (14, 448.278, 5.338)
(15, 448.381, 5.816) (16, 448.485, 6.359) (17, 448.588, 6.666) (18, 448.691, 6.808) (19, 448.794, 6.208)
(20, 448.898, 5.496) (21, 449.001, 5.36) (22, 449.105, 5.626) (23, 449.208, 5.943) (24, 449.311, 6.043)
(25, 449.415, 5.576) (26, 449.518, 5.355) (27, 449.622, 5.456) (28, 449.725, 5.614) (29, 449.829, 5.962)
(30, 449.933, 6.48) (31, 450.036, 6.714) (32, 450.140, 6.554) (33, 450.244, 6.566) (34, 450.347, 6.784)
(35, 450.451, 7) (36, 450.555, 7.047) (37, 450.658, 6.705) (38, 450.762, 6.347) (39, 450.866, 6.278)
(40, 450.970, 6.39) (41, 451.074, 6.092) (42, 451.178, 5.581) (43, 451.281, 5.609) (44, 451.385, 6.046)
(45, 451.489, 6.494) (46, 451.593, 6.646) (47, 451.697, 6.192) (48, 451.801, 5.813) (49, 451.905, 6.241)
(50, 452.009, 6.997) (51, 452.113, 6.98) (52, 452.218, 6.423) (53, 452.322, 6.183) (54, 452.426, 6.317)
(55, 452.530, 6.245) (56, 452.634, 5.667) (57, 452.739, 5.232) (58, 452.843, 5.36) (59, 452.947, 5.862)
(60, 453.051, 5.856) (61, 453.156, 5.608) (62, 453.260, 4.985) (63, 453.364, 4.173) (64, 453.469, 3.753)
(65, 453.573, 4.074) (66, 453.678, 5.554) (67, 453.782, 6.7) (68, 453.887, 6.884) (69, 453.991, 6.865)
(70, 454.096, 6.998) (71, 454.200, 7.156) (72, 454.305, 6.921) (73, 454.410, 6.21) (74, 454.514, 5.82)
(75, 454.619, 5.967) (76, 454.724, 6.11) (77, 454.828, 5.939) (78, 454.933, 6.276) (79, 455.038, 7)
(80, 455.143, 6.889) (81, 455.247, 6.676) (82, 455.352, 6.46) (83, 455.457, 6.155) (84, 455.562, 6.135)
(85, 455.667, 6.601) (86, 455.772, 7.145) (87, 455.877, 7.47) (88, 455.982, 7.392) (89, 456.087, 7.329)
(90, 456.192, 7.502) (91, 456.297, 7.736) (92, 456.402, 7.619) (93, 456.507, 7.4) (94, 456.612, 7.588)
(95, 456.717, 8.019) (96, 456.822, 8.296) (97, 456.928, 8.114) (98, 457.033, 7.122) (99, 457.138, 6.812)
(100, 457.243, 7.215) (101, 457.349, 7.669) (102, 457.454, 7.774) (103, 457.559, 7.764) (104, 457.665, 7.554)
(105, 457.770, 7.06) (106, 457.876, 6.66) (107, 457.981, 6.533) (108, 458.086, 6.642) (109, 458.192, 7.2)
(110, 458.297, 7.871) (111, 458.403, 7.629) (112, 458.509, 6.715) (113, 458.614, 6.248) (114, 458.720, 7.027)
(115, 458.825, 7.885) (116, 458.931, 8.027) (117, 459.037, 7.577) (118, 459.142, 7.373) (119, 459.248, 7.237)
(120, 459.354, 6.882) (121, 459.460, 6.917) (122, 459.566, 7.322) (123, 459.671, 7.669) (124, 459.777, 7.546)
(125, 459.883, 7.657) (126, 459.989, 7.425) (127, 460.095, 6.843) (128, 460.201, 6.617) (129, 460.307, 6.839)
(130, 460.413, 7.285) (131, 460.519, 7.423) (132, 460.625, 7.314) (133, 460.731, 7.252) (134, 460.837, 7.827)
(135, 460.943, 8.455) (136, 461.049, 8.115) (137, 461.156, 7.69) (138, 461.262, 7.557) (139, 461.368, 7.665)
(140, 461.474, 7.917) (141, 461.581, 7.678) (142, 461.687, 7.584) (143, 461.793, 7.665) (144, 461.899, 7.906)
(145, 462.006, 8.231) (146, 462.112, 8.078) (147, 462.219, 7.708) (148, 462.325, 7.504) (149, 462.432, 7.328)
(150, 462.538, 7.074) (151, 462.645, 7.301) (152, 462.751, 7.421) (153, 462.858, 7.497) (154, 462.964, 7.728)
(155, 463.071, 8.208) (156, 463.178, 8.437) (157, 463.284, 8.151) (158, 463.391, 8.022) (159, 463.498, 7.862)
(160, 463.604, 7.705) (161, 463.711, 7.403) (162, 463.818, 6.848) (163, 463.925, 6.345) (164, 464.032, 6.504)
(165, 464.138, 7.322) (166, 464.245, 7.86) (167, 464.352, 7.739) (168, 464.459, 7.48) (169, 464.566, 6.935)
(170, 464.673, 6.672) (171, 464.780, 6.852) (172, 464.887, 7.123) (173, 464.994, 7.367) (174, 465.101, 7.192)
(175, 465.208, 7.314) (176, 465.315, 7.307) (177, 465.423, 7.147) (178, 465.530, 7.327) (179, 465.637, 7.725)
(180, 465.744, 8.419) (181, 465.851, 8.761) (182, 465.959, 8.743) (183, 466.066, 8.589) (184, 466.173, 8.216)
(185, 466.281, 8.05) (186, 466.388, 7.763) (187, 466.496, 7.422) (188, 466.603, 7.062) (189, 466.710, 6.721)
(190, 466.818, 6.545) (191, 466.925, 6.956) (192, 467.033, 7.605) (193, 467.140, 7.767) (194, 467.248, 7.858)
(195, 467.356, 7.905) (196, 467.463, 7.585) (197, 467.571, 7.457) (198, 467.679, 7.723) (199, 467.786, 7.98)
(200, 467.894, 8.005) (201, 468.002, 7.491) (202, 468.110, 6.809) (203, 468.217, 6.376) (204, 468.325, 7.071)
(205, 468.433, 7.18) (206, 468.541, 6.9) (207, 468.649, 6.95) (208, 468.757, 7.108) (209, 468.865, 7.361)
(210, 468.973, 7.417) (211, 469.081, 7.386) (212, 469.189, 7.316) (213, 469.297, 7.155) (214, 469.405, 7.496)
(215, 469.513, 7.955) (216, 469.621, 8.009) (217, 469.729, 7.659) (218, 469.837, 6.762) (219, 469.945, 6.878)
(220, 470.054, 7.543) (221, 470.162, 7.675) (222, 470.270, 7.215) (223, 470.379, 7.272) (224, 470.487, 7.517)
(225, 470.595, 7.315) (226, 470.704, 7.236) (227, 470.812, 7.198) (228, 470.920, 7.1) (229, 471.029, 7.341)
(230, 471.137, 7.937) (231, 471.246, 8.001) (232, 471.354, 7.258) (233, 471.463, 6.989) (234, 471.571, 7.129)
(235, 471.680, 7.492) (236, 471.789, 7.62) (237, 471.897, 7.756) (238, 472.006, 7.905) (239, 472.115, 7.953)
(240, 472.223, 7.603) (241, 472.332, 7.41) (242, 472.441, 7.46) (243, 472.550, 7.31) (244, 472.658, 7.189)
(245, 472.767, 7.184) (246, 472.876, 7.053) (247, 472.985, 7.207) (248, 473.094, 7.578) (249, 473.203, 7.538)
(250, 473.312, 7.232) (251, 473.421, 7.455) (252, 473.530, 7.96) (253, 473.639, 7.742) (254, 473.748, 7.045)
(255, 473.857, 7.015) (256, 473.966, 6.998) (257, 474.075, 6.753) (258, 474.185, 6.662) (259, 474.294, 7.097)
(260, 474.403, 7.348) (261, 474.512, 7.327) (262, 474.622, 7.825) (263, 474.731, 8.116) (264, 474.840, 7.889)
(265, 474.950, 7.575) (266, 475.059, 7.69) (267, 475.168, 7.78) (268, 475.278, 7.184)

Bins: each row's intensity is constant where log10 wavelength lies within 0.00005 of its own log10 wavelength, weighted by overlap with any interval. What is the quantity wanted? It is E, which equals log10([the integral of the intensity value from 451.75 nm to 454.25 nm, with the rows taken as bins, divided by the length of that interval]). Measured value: 0.772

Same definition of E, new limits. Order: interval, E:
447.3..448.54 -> 0.770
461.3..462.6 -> 0.886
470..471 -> 0.866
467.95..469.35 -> 0.852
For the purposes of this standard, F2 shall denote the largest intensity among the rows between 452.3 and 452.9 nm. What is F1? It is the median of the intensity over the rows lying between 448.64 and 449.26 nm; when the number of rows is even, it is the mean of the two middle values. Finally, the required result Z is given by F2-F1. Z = 0.5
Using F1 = 5.8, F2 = 6.317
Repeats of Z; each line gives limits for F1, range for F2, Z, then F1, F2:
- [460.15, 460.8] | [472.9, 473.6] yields 0.7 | 7.3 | 7.96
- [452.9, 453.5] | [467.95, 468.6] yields 2.2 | 5.3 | 7.491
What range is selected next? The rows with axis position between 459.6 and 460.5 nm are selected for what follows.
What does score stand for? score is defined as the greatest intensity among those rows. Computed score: 7.669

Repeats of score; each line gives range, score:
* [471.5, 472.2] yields 7.953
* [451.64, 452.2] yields 6.997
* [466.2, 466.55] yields 8.05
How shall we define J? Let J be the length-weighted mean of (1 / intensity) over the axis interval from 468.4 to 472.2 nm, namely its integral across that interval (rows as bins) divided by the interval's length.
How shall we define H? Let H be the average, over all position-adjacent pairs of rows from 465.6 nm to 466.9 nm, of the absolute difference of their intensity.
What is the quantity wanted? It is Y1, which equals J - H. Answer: -0.160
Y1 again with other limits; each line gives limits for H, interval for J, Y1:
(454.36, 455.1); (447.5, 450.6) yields -0.152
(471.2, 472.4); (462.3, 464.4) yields -0.118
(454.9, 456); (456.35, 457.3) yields -0.168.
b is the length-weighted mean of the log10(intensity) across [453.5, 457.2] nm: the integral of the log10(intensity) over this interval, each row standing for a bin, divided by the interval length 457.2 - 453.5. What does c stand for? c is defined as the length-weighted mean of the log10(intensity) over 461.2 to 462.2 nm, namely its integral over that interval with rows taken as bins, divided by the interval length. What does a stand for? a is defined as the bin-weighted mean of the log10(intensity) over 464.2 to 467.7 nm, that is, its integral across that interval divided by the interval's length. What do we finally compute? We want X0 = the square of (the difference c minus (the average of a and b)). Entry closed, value 0.0015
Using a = 0.877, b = 0.830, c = 0.892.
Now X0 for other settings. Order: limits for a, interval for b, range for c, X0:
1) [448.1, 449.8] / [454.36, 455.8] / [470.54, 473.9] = 0.0077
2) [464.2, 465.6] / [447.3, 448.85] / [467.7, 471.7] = 0.0021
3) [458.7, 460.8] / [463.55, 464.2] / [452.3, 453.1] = 0.0081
